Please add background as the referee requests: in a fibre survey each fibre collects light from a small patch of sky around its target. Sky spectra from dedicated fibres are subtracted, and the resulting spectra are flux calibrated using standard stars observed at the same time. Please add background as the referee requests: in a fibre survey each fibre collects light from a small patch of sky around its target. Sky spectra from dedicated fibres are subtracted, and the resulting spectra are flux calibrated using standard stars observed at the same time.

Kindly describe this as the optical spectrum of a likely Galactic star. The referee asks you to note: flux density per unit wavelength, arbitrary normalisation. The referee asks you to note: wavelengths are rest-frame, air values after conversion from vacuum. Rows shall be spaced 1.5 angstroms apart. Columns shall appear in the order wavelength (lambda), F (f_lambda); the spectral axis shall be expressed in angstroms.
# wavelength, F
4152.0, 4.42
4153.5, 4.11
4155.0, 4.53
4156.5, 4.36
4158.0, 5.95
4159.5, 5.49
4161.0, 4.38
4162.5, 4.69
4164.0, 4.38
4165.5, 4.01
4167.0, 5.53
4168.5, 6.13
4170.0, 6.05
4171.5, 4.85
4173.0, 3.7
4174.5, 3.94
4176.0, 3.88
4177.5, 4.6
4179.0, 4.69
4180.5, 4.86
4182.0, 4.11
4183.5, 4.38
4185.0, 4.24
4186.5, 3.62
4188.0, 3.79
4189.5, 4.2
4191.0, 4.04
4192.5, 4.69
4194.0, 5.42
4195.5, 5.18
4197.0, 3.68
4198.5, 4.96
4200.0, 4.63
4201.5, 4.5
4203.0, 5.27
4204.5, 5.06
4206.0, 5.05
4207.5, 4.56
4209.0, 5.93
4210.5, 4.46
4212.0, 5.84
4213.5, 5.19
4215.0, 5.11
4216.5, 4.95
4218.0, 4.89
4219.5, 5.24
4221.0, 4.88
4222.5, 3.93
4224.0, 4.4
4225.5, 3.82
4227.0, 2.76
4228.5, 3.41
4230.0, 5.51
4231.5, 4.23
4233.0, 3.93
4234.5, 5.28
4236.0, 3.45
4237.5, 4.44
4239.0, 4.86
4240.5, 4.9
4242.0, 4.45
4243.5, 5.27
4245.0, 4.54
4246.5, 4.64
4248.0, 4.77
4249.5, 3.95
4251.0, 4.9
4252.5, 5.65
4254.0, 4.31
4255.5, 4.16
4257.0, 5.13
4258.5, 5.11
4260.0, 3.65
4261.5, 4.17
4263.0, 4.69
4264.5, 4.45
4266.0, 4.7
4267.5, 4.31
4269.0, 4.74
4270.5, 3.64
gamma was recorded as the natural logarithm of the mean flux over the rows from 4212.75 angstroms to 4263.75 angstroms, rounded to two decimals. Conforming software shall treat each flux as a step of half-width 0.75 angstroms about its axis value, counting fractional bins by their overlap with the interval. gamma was 1.51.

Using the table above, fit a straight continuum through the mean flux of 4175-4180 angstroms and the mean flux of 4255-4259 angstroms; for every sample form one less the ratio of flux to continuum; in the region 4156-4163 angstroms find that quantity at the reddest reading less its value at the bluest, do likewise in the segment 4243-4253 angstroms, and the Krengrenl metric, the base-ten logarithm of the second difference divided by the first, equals 0.0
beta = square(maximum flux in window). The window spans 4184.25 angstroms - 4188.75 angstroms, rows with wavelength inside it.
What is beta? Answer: 18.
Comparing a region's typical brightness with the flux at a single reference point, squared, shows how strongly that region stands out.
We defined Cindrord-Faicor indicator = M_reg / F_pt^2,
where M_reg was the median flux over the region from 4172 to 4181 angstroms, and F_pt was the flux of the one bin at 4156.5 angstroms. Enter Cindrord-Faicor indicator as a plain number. 0.22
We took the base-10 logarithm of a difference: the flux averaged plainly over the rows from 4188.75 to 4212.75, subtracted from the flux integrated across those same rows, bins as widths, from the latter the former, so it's 2.0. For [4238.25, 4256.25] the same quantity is 1.9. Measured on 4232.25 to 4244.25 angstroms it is 1.7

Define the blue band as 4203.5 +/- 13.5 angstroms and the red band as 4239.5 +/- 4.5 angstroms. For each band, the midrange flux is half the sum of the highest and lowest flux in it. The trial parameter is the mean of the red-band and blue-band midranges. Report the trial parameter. 4.58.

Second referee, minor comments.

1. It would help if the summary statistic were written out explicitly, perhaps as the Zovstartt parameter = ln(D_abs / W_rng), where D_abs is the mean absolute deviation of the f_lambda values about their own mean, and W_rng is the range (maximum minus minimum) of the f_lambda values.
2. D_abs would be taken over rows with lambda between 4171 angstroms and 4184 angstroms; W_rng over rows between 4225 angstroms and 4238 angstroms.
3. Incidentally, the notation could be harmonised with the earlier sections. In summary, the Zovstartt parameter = -1.98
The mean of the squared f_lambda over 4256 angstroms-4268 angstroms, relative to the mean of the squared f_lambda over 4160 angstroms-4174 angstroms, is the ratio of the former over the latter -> 0.85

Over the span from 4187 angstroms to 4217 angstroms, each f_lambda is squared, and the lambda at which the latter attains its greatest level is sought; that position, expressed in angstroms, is 4209.0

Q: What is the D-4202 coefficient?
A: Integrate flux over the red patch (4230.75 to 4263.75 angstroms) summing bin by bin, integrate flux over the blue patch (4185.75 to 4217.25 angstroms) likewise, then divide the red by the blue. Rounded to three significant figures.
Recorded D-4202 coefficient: 1.00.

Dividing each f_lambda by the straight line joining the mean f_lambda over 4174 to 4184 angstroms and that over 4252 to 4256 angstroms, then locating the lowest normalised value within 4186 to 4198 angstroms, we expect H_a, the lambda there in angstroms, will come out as 4186.5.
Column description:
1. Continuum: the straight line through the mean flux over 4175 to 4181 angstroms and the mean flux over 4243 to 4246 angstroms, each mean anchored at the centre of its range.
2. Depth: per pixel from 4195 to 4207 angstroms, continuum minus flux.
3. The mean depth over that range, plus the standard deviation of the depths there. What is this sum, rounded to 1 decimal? 0.3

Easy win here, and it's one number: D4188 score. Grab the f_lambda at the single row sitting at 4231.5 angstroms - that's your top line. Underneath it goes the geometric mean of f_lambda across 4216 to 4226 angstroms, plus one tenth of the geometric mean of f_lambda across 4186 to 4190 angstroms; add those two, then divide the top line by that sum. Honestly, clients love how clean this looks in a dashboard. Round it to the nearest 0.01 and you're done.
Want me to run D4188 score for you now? 0.86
